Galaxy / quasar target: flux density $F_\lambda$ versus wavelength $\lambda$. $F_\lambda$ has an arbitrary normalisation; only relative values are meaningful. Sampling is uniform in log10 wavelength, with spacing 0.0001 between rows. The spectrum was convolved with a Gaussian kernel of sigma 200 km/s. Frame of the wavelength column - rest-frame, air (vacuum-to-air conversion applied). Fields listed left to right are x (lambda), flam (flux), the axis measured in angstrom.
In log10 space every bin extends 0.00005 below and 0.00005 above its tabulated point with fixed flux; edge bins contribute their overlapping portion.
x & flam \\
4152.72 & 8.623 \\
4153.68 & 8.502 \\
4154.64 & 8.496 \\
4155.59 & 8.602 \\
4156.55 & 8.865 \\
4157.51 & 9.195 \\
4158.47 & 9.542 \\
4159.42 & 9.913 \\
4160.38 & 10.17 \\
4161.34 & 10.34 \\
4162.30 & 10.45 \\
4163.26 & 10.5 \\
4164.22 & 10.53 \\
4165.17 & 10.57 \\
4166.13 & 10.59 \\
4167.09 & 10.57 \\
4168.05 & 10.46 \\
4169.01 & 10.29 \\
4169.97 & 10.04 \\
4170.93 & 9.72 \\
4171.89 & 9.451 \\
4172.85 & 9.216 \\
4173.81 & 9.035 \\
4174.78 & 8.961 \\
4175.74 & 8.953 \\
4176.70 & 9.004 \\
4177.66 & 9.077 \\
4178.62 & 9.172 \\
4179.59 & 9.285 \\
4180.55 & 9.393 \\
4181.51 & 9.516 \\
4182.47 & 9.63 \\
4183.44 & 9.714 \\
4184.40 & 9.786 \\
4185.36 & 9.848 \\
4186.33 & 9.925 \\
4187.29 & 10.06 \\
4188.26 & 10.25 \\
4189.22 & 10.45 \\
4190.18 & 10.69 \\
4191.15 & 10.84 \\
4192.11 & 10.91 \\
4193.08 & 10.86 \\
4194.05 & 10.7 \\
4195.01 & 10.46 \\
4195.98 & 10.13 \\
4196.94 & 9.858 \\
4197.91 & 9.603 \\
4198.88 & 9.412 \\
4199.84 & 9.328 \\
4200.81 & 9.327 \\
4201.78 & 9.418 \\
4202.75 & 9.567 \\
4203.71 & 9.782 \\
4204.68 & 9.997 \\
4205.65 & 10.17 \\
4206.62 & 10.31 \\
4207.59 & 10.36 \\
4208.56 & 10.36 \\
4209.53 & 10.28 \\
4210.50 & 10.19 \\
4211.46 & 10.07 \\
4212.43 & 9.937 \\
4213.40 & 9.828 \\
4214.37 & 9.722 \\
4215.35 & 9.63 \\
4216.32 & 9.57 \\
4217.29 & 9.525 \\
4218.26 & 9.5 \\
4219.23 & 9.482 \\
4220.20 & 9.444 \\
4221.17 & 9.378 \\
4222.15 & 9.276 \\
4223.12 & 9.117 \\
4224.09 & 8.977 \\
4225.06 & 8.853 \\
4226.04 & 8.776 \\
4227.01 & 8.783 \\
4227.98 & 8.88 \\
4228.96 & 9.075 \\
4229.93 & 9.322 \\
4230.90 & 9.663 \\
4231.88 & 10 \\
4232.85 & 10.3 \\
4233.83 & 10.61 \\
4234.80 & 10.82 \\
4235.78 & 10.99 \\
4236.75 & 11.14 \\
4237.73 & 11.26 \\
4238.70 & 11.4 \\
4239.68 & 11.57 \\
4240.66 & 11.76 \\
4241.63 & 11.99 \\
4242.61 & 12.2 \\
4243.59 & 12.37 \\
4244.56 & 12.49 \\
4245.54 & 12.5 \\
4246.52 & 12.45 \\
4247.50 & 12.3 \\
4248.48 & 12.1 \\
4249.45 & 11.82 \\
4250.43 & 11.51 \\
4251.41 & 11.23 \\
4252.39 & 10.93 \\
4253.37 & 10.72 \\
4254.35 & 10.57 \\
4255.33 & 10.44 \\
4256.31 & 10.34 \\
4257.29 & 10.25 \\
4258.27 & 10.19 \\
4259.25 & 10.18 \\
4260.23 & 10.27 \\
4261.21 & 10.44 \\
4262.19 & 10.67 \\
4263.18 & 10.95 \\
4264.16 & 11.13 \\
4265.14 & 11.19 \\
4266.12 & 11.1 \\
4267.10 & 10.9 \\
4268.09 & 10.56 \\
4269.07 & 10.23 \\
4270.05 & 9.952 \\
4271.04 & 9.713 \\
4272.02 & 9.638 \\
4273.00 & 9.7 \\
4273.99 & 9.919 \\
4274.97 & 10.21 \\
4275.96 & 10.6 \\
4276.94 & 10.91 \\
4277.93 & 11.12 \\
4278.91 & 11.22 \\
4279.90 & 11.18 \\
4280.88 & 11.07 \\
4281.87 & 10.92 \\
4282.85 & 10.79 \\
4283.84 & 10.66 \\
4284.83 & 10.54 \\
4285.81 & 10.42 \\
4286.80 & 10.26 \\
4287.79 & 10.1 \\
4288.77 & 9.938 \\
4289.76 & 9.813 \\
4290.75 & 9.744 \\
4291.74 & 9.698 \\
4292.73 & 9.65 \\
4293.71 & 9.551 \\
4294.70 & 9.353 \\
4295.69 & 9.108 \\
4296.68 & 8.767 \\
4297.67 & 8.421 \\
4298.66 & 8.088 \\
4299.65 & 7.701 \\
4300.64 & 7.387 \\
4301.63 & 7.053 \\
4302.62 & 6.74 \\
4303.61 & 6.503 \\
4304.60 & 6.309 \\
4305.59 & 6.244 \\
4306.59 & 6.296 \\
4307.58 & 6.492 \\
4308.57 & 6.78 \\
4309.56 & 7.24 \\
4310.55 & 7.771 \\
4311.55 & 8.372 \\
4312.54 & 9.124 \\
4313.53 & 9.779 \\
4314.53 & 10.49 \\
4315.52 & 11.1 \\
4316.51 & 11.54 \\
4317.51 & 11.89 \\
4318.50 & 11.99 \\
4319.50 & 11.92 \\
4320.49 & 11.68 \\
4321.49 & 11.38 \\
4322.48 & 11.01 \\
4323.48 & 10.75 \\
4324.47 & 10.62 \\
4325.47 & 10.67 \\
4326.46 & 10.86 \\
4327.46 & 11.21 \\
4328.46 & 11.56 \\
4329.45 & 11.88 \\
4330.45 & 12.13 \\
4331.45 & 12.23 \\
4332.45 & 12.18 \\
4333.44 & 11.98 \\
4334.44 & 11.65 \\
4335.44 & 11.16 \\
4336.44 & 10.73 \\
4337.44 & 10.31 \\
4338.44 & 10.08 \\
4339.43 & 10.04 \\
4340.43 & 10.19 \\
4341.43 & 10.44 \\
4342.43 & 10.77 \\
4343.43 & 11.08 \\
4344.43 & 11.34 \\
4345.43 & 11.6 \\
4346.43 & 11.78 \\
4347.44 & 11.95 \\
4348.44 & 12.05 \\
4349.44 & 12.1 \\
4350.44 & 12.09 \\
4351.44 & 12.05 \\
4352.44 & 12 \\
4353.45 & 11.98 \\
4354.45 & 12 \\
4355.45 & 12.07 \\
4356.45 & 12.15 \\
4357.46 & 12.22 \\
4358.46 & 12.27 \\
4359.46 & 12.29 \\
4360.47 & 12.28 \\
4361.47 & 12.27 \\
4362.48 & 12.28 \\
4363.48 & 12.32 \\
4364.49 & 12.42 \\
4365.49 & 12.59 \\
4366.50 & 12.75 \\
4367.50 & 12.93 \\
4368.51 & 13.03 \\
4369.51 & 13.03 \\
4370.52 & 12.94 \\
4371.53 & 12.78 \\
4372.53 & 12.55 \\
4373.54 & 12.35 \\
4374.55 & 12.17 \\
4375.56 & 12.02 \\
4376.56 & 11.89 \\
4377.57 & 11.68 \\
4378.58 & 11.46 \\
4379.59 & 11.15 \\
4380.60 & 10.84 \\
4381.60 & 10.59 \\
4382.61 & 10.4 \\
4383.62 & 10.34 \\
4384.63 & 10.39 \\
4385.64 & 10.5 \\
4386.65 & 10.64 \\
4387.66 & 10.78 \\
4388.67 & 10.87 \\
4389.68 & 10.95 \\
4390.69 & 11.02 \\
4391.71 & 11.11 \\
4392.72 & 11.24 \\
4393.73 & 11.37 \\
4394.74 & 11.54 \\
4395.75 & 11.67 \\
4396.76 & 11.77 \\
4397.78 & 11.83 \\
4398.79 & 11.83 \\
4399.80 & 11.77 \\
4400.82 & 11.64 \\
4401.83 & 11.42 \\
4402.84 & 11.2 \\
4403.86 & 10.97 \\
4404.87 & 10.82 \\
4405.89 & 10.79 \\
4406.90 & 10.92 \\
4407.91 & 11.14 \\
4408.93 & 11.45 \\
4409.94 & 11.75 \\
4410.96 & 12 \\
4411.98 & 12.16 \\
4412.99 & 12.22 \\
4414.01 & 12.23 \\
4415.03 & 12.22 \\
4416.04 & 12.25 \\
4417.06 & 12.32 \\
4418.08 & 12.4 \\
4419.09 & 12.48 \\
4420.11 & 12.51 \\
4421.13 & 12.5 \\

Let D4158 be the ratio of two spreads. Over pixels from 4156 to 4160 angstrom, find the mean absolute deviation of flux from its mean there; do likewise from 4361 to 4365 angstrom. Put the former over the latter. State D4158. 7.15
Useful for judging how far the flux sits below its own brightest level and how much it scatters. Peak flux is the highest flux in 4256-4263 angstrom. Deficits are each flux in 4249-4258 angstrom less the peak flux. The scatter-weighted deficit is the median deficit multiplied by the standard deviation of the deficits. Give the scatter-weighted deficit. 0.03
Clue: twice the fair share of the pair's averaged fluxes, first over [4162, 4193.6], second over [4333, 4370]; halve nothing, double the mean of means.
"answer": 21.7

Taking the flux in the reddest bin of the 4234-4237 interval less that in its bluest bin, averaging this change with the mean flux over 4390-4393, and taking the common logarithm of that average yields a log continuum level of 0.76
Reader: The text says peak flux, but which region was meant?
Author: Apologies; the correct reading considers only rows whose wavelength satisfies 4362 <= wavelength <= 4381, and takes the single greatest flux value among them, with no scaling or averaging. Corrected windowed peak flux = 13.03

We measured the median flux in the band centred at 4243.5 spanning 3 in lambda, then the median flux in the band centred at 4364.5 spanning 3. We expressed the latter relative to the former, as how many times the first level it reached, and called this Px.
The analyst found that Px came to 1.00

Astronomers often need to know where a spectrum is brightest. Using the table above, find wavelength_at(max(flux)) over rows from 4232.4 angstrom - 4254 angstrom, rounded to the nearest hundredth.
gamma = 4245.54 angstrom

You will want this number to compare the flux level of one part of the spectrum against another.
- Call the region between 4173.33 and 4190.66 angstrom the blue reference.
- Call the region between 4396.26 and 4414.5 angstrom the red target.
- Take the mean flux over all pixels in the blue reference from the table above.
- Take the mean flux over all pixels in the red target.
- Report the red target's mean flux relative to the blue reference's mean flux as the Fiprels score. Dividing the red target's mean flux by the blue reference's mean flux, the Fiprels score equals 1.20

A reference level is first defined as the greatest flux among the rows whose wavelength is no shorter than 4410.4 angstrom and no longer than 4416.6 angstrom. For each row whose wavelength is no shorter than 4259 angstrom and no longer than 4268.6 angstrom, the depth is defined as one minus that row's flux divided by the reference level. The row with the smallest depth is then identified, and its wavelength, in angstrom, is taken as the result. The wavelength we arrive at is 4265.14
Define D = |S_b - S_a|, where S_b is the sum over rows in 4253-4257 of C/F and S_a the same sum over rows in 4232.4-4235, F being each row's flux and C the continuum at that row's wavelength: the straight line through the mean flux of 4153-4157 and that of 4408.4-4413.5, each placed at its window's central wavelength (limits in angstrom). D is 1.0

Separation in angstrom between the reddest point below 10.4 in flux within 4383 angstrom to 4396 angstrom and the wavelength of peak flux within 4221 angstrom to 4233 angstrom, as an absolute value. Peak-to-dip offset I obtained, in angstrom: 151.8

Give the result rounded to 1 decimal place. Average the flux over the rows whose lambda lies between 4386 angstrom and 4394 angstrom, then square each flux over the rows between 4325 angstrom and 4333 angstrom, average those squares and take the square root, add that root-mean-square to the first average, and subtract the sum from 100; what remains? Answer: 77.4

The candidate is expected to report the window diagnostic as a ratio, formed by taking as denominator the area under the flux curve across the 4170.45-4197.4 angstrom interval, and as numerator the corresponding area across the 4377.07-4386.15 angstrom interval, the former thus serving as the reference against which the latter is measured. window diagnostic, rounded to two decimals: 0.37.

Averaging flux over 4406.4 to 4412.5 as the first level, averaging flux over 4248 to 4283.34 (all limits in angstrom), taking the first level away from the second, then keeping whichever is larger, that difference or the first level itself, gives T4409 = 11.6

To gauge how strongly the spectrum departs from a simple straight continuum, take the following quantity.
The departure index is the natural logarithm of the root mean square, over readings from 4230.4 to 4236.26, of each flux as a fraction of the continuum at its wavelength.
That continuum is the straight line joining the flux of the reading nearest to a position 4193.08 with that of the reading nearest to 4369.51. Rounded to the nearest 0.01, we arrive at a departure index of -0.09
